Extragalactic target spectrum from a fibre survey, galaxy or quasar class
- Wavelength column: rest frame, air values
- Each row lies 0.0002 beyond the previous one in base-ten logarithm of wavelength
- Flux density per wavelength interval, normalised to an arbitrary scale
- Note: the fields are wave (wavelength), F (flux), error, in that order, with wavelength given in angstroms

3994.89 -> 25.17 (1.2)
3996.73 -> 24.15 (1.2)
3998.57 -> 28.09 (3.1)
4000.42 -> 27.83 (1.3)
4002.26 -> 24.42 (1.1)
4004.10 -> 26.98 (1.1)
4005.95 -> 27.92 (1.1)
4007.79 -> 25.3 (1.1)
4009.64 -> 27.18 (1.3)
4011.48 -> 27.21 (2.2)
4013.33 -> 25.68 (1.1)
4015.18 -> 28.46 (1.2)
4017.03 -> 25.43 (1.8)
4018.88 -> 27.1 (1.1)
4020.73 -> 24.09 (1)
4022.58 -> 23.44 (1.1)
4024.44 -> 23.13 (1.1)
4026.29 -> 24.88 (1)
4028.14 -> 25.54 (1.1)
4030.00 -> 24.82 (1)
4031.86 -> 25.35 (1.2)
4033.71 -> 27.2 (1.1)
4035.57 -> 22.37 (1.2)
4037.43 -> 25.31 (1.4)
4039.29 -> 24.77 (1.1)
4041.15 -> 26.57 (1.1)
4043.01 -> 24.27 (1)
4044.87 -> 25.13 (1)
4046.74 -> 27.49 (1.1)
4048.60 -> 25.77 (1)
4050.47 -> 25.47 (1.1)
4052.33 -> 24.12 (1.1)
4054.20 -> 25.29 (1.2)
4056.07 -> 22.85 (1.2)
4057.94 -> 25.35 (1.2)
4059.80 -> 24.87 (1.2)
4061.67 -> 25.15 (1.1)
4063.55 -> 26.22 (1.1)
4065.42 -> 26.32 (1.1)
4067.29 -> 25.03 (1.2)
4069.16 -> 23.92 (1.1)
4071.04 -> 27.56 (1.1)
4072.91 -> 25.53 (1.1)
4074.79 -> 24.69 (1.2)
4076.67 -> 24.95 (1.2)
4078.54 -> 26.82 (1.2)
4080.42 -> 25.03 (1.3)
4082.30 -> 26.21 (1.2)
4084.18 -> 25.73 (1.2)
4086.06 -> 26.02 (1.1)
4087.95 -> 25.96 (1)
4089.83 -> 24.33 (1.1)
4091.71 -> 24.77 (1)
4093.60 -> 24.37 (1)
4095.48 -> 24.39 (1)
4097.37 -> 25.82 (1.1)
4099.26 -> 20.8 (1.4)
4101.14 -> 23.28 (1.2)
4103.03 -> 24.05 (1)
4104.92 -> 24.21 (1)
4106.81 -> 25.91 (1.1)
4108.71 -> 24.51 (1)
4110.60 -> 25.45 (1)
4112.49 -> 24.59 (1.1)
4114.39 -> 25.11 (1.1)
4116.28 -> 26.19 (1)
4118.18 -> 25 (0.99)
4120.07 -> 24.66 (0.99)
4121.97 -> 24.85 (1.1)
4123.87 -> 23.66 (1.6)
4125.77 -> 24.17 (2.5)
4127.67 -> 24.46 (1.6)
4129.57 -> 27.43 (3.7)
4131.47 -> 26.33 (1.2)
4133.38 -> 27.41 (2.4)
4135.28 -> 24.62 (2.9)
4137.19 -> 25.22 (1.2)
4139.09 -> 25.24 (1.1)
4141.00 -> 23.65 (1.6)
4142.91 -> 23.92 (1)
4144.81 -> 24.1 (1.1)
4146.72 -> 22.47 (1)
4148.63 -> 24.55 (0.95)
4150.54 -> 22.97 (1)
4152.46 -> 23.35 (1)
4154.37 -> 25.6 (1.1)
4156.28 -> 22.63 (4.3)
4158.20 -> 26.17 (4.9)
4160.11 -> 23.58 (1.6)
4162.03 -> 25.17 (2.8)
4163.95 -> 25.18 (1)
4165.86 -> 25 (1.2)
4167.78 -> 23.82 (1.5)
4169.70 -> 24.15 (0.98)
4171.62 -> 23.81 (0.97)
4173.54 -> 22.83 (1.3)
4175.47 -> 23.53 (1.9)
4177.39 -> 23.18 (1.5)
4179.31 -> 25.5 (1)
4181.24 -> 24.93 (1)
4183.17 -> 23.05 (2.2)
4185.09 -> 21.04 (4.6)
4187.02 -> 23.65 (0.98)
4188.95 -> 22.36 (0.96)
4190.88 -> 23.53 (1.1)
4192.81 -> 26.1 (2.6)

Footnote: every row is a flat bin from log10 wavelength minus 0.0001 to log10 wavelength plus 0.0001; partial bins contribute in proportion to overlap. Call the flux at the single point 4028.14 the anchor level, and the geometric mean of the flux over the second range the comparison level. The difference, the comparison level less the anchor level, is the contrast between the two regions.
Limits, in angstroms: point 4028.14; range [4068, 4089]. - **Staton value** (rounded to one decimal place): 0.1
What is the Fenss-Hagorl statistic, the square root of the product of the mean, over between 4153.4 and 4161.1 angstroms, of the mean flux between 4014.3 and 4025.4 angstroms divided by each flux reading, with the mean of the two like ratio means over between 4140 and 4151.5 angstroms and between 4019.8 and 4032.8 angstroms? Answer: 1.044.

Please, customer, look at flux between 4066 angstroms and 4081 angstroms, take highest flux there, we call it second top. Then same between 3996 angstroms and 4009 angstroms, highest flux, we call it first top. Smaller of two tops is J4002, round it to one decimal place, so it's 27.6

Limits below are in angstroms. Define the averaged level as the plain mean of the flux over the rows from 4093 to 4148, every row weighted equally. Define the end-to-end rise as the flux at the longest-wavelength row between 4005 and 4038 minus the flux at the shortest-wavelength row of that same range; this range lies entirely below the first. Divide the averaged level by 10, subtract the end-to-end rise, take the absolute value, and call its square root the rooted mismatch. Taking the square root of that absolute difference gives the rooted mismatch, 2.25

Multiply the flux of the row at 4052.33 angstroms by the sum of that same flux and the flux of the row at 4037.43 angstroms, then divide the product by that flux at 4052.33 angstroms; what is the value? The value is 49.4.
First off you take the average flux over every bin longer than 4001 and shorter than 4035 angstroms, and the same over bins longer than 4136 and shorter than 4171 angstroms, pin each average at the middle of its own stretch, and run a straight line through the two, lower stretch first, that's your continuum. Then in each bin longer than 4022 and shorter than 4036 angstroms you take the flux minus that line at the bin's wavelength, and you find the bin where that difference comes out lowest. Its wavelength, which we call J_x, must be 4035.57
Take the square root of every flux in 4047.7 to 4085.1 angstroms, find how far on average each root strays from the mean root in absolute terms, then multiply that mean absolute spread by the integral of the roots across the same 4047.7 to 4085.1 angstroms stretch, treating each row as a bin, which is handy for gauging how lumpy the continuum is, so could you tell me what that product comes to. 14.1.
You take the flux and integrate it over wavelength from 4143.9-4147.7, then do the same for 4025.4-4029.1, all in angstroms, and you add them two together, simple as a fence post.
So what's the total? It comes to 182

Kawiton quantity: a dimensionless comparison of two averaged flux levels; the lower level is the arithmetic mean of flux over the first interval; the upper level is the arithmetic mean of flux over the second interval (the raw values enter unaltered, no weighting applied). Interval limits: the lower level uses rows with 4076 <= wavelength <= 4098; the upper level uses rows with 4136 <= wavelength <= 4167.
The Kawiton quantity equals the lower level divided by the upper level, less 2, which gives -0.956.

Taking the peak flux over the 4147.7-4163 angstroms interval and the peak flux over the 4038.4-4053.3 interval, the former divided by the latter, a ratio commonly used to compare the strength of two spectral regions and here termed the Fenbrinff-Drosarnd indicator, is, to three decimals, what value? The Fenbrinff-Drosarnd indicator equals 0.952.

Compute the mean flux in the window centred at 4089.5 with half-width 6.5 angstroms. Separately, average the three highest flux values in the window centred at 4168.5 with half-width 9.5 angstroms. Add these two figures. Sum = 50.2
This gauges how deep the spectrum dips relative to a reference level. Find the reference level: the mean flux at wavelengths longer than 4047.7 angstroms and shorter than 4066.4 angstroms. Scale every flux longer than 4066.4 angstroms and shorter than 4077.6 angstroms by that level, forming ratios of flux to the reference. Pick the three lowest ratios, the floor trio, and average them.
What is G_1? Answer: 0.975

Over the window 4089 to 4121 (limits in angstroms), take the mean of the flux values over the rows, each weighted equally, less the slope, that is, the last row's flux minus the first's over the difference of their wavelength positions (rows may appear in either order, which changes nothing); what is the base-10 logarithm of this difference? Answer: 1.39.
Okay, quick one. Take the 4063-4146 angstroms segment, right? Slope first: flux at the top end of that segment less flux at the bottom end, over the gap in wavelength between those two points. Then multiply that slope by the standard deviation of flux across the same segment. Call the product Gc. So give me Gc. -0.03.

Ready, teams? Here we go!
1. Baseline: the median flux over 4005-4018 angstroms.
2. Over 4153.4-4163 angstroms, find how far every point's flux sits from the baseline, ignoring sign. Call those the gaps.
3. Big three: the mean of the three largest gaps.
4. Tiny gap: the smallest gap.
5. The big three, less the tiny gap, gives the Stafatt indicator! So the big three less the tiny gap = 2.4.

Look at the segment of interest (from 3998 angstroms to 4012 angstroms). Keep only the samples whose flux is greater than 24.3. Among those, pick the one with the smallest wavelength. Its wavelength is 3998.57 angstroms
